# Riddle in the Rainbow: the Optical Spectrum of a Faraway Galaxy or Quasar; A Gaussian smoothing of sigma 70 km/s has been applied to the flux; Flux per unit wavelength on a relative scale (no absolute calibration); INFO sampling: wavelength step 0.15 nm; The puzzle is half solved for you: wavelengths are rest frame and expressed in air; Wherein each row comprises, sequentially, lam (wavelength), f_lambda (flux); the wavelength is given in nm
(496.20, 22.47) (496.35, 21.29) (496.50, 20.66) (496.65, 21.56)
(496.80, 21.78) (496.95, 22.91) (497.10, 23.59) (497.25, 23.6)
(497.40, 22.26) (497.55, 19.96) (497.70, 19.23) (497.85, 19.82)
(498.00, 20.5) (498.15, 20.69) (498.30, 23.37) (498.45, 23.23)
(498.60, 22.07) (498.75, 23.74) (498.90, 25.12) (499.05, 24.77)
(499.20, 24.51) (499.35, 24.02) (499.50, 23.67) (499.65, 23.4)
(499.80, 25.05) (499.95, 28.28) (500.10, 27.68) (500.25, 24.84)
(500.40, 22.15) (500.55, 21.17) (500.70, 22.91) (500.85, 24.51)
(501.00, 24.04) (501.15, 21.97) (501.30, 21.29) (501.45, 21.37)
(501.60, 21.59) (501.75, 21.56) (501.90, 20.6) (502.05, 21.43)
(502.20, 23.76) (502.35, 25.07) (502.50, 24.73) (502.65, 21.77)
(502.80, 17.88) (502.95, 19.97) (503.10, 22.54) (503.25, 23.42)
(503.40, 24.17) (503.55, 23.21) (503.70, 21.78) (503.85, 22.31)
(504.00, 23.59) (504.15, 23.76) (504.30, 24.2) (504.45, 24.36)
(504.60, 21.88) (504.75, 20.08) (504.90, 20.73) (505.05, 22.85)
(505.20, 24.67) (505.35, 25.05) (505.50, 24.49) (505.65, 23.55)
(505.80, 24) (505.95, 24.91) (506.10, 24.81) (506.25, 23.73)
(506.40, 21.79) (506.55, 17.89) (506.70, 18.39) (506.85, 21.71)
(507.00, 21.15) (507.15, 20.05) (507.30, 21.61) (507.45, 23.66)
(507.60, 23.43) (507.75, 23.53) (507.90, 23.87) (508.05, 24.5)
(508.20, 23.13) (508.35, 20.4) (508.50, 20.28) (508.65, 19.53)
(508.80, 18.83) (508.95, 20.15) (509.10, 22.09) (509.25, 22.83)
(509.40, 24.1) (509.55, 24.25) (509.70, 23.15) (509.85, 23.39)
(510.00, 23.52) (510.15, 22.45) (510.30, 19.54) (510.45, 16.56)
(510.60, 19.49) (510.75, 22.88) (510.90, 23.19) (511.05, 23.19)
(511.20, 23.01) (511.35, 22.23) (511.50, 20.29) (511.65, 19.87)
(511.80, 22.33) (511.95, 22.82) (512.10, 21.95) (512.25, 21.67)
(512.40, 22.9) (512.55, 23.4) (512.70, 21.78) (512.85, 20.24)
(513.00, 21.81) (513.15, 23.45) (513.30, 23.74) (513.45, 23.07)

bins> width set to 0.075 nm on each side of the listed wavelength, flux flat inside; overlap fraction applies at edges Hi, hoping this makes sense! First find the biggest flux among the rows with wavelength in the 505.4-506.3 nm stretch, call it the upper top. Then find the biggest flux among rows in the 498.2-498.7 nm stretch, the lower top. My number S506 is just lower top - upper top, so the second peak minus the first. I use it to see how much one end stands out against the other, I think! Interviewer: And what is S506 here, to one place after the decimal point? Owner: -1.5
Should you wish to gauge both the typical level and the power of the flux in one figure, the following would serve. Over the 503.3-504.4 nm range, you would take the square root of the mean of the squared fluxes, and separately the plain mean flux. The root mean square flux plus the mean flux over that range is 46.6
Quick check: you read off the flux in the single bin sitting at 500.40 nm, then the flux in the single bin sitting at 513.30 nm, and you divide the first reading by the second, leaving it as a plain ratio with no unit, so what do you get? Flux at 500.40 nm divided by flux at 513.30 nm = 0.93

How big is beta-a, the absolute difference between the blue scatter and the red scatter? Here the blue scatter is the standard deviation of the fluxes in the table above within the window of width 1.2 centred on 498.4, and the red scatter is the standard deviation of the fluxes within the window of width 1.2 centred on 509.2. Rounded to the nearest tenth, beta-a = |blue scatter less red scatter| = 0.2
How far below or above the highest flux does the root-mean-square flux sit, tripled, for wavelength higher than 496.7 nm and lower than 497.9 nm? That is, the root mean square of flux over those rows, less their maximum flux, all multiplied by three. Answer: -6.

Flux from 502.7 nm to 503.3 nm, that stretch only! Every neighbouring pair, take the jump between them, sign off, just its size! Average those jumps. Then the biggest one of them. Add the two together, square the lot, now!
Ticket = 19.5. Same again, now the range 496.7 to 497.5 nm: 4.5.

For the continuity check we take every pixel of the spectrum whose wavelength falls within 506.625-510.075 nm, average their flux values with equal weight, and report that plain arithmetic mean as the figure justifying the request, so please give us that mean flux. 22.1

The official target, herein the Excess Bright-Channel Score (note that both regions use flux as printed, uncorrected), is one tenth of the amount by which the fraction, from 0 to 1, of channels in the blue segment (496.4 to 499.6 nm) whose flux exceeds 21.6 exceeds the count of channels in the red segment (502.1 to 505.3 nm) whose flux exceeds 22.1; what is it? -1.33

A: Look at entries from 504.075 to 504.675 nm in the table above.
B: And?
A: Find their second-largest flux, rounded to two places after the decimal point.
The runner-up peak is 24.20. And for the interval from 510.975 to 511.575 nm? 23.01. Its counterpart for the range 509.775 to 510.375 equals 23.39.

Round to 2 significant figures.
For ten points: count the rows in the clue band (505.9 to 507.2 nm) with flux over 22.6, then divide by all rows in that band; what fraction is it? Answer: 0.33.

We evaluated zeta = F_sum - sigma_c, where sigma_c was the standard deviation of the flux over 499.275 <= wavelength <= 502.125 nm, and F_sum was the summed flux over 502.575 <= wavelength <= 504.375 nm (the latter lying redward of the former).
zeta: 266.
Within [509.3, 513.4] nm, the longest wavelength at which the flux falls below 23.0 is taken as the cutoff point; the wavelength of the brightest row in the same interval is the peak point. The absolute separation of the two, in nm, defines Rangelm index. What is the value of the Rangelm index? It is 3.45 nm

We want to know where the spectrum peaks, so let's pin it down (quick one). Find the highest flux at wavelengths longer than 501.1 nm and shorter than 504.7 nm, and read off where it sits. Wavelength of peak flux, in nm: 502.35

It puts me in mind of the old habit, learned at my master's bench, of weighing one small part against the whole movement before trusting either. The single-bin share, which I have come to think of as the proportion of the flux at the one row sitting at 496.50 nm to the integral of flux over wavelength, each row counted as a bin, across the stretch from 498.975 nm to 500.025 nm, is 0.79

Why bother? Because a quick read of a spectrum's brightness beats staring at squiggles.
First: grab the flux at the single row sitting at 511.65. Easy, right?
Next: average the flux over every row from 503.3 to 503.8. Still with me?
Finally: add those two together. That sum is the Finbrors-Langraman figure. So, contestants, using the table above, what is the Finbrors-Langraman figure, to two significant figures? 43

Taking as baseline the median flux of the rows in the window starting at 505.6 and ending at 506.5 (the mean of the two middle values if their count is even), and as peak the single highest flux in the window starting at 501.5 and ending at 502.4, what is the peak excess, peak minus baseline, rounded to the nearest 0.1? 1.2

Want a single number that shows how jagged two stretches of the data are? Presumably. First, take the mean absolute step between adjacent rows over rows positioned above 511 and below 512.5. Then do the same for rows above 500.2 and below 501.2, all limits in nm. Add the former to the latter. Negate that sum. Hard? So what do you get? -2.6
